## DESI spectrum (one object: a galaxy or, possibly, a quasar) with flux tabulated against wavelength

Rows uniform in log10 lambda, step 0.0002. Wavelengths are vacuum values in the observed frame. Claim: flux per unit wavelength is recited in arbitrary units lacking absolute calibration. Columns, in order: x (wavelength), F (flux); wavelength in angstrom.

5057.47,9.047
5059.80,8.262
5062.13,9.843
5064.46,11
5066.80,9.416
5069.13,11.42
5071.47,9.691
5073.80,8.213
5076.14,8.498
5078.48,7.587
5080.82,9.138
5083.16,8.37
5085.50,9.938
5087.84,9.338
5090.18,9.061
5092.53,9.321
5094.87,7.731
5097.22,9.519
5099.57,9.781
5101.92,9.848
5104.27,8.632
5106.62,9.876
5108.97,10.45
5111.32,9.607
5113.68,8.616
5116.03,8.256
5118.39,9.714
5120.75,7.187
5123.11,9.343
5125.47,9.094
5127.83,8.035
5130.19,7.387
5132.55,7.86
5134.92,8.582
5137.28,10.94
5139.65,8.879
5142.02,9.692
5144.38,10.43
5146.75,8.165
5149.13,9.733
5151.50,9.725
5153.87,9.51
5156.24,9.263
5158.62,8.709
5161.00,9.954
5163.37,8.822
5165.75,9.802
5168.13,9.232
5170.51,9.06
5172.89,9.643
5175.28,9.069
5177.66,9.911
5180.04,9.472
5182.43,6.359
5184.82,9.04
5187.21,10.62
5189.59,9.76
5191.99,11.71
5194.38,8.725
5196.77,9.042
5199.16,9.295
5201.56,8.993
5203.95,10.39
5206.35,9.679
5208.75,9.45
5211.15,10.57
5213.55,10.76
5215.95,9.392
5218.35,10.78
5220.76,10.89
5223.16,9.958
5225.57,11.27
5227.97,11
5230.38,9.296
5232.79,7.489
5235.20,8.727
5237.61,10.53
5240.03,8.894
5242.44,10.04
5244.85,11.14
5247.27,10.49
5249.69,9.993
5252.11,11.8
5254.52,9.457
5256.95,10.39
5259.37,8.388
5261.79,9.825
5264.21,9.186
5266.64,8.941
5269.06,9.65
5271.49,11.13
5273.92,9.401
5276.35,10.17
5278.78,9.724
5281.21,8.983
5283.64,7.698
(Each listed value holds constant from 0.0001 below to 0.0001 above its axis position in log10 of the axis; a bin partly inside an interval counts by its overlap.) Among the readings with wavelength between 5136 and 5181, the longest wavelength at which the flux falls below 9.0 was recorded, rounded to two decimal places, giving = 5163.37 angstrom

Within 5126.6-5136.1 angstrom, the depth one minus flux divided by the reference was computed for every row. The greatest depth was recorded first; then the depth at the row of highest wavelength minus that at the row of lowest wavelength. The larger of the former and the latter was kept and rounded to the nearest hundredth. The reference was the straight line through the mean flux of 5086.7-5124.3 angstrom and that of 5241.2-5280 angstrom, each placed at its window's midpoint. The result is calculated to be 0.20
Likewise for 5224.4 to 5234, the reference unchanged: 0.39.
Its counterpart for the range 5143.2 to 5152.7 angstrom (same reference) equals 0.13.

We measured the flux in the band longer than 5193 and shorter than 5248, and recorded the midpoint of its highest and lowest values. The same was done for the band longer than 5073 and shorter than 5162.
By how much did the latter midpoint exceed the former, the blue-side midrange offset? -0.3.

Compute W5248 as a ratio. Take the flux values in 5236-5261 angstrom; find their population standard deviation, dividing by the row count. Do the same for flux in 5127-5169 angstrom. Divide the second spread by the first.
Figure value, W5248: 0.94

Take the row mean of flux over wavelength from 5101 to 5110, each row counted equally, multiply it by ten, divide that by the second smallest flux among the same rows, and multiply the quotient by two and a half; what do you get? 24.6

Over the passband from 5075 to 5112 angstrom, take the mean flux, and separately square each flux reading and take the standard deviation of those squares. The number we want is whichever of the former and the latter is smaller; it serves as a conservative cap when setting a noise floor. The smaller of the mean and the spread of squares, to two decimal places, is 9.17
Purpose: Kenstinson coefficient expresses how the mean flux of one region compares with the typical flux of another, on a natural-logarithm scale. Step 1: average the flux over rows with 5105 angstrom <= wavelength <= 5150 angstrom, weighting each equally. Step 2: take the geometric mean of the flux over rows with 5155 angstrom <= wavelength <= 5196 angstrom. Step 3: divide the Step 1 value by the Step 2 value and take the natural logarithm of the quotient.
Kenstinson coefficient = -0.03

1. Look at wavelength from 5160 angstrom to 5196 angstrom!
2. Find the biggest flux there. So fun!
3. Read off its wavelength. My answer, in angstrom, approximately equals 5191.99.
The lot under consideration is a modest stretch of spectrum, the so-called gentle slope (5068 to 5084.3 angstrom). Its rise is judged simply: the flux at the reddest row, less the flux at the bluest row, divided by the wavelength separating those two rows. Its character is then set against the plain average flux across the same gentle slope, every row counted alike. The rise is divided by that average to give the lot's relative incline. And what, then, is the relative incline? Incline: -0.024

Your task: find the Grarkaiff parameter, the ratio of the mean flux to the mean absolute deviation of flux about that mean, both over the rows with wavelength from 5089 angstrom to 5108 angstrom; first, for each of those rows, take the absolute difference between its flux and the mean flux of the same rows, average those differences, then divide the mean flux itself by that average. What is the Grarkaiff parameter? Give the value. 16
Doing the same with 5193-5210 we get 23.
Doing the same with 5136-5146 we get 14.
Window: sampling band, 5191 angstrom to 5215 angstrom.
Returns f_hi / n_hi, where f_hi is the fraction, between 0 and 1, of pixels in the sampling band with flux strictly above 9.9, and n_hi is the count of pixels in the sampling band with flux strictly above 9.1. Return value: 0.057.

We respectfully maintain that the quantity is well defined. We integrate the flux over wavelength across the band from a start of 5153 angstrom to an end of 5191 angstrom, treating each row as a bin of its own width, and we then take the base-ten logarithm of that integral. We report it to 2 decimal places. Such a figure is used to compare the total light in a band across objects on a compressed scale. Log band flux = 2.55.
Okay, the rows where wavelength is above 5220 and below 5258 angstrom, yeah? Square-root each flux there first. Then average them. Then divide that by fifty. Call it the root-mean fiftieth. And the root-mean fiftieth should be 0.0634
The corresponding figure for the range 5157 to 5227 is 0.0621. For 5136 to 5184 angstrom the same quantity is 0.0610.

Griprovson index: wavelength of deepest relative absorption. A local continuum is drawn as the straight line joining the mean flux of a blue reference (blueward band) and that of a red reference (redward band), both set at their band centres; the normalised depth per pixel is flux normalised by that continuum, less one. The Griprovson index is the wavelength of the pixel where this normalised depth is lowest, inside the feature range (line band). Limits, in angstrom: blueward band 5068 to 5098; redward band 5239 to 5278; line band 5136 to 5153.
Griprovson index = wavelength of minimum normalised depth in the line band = 5146.75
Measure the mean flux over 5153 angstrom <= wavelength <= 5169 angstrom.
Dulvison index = 9.33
